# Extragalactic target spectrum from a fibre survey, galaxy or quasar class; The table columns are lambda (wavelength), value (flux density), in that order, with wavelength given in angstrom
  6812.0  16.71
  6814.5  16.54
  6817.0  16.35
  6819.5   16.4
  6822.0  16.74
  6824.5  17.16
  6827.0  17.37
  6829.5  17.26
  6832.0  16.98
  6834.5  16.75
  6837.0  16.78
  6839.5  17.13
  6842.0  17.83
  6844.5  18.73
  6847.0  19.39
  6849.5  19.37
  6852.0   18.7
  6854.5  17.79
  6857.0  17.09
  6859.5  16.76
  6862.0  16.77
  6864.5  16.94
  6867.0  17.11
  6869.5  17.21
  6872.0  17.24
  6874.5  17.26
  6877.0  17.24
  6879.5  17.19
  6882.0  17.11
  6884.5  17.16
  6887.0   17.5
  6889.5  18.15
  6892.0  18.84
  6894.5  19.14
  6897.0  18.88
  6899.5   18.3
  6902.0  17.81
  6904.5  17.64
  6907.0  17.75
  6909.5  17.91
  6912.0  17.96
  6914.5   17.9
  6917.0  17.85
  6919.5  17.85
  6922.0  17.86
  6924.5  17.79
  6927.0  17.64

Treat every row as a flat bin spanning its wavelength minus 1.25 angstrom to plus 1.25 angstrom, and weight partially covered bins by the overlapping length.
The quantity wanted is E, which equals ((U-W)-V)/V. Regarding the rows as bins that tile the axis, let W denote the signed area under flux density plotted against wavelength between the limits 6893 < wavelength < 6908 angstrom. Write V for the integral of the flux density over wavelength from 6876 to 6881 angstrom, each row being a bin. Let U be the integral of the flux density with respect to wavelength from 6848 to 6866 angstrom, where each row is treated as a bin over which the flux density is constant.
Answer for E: -0.49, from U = 318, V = 86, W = 274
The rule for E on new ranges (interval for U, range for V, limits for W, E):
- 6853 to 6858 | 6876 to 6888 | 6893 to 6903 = -1.47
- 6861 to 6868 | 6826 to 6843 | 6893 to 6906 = -1.41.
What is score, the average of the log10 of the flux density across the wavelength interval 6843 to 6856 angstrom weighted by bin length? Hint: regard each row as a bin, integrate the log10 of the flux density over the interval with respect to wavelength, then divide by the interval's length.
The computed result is 1.27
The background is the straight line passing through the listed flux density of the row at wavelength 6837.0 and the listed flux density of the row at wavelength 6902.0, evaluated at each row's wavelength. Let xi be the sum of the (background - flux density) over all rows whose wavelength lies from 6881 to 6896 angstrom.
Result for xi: -2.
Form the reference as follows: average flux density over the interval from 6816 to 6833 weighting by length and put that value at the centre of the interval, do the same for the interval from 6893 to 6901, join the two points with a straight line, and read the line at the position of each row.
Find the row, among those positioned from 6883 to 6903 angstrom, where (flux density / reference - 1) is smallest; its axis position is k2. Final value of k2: 6884.5 angstrom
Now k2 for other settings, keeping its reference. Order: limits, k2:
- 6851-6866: 6862.0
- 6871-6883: 6882.0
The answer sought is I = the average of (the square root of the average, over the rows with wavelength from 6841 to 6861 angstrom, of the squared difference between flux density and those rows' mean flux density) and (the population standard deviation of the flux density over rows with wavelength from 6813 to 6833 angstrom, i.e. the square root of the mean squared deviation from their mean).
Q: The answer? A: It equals 0.65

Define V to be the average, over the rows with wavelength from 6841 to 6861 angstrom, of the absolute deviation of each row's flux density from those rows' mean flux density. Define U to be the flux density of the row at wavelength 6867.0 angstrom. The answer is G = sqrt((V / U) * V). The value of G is 0.20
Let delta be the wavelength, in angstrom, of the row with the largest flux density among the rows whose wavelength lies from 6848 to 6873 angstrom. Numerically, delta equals 6849.5 angstrom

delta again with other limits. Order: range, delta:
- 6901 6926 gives 6912.0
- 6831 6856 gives 6847.0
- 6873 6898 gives 6894.5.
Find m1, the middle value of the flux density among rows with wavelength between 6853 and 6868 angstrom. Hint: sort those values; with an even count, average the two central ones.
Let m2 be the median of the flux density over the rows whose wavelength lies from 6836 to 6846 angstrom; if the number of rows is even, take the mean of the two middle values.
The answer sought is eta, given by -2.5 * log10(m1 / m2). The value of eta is 0.03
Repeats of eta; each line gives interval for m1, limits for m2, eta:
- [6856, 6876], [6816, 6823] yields -0.05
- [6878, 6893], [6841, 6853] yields 0.08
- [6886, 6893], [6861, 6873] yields -0.06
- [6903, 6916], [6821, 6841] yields -0.05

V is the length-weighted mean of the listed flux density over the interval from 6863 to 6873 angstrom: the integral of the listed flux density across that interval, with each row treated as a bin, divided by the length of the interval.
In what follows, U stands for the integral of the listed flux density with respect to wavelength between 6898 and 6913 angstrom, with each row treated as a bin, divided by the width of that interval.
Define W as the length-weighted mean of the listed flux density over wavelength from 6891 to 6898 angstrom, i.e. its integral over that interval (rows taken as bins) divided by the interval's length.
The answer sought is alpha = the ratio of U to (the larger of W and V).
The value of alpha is 0.94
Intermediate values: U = 17.9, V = 17.11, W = 18.96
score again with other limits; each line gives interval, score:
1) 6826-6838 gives 1.23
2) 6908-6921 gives 1.25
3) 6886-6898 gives 1.27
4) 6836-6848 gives 1.25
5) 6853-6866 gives 1.23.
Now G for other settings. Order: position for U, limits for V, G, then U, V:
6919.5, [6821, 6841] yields 0.05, 17.85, 0.21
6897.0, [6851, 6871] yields 0.11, 18.88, 0.47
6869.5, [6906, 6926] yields 0.01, 17.21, 0.05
